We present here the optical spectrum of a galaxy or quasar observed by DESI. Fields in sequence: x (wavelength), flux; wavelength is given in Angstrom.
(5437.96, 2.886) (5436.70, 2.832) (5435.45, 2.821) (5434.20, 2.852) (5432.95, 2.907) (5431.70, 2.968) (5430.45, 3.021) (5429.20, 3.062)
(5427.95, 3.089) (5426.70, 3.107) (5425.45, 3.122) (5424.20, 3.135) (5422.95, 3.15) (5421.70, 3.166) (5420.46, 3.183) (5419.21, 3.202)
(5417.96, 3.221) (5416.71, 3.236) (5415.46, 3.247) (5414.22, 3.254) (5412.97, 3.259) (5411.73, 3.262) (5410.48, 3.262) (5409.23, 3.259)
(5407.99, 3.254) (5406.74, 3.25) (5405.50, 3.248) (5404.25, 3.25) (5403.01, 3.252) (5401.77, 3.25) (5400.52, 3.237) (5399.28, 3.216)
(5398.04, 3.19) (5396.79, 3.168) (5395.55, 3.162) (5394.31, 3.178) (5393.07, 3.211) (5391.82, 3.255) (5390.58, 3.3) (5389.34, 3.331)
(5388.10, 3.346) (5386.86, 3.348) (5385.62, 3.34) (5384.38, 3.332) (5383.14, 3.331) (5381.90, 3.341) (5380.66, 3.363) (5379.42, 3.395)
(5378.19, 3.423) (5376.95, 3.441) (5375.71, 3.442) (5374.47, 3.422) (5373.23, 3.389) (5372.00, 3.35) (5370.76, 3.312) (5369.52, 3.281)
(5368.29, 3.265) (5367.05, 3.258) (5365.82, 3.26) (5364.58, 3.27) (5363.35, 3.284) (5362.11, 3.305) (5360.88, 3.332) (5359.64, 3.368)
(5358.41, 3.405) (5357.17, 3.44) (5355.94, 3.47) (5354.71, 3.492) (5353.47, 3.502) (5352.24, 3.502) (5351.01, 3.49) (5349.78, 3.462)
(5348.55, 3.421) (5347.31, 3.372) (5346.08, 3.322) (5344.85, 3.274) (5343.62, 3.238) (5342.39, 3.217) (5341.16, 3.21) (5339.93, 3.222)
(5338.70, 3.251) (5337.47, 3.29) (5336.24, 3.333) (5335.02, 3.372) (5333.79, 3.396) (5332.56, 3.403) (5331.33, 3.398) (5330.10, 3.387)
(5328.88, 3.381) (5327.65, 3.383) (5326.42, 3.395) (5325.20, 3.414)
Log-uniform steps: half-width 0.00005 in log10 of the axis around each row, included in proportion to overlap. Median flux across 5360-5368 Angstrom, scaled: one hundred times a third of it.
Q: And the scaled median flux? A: 109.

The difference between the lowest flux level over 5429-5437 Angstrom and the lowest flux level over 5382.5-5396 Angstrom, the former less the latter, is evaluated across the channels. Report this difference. -0.34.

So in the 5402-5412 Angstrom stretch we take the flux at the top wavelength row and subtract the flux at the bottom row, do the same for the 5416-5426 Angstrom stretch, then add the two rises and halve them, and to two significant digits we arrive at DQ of -0.052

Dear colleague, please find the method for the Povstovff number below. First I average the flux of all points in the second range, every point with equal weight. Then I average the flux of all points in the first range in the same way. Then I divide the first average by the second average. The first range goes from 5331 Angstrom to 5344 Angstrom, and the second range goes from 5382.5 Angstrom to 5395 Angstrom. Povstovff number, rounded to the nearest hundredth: 1.00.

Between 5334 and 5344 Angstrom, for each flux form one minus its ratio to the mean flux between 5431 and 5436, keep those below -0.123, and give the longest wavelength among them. 5338.70 Angstrom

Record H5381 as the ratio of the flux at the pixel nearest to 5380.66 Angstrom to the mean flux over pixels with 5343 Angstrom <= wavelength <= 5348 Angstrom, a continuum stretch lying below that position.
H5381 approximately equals 1.02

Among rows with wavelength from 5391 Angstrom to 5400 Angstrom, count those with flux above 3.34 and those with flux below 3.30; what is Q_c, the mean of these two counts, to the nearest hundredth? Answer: 3.50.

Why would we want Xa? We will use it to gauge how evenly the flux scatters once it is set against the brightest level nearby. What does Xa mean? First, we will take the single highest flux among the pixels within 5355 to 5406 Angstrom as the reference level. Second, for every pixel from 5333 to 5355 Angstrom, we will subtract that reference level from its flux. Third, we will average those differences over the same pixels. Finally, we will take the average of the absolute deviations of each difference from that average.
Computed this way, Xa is 0.09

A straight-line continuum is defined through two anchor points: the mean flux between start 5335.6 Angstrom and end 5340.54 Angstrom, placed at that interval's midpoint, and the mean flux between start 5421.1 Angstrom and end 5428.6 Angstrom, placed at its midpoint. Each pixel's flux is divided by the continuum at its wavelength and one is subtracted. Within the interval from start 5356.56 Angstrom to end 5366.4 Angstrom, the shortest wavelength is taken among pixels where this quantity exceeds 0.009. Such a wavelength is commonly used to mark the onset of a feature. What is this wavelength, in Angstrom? 5357.17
